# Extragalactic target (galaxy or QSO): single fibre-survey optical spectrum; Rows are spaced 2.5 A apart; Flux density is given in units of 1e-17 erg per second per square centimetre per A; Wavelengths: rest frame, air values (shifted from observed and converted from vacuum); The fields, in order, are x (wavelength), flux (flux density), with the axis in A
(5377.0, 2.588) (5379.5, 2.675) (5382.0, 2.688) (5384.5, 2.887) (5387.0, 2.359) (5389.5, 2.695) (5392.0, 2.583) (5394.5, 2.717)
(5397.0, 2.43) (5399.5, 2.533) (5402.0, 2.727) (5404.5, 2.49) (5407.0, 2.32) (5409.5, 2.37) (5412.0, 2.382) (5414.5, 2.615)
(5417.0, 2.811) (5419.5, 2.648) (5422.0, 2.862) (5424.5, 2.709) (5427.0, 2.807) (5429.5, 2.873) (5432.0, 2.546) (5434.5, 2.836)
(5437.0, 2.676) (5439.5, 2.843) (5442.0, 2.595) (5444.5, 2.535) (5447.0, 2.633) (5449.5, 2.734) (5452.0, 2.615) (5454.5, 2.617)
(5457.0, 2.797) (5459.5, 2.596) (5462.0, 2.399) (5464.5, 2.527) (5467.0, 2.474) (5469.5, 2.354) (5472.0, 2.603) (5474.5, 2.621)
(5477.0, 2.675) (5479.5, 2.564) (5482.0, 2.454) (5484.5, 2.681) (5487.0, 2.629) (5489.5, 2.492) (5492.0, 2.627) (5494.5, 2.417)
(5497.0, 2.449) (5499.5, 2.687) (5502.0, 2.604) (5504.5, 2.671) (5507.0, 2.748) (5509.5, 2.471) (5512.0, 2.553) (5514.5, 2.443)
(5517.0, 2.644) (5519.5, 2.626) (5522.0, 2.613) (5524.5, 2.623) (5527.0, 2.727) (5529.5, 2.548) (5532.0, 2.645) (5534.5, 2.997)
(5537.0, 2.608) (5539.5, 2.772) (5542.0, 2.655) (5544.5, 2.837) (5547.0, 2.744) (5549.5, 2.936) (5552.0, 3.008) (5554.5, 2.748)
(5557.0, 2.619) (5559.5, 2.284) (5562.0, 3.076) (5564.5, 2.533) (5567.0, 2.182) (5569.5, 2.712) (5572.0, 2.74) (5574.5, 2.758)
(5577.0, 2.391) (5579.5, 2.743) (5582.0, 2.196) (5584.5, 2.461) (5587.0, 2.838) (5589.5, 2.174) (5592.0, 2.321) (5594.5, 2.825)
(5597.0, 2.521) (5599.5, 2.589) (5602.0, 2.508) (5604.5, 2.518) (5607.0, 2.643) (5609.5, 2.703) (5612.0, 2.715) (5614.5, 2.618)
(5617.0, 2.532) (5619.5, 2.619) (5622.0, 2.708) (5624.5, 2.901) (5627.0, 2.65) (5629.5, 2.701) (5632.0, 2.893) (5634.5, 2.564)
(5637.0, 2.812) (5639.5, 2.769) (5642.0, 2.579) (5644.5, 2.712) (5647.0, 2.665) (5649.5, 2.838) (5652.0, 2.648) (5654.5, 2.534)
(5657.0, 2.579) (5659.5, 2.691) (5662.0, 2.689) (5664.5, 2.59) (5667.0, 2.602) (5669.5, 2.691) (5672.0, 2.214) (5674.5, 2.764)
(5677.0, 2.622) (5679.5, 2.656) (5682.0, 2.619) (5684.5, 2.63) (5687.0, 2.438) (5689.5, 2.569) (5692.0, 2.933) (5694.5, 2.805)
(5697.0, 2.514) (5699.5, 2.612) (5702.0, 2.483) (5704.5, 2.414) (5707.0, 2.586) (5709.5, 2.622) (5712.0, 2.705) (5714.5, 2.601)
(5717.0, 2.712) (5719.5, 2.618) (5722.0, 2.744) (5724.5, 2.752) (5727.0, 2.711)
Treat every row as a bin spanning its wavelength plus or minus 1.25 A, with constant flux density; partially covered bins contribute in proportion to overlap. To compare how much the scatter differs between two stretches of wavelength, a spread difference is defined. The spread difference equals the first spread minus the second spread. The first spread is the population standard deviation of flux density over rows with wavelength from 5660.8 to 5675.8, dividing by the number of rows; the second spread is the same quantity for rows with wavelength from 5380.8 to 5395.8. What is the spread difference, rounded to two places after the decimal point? 0.02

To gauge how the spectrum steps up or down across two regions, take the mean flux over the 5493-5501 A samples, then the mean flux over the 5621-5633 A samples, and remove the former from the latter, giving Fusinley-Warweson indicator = 0.25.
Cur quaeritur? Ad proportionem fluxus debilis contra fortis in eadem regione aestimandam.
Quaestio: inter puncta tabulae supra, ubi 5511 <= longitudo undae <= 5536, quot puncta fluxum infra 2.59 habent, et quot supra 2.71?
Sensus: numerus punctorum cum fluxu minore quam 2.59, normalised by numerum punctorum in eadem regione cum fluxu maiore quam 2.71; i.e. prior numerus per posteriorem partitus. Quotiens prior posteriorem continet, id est 1.5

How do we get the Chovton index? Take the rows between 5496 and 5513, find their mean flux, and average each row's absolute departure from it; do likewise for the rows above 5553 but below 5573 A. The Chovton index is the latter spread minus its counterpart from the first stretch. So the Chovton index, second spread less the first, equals 0.12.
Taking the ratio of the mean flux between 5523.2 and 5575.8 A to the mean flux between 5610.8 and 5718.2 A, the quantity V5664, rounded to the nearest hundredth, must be 1.02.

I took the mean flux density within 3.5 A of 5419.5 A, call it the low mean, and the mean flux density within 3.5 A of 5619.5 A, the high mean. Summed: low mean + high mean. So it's 5.39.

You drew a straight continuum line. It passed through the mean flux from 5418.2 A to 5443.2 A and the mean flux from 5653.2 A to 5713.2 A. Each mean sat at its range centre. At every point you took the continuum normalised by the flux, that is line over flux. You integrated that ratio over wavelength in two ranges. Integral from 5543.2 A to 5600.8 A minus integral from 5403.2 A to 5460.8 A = -0.6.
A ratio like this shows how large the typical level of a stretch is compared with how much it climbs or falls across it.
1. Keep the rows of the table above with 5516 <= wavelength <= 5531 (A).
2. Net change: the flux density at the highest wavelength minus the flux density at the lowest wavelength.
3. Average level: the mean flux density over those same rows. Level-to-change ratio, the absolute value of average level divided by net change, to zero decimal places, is 27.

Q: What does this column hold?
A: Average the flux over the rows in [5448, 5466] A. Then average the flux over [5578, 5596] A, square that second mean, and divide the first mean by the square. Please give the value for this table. 0.415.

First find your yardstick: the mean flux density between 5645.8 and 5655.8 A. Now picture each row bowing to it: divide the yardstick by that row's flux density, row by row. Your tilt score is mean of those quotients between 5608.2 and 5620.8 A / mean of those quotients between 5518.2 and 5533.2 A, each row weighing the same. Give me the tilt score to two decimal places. 1.00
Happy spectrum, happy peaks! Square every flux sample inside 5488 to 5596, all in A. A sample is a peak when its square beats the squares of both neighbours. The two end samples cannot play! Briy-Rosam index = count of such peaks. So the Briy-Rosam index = 14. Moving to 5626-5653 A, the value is 4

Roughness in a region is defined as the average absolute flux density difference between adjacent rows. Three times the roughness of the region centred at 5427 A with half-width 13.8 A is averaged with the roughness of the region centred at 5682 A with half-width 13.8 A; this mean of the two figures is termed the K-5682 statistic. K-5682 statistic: 0.38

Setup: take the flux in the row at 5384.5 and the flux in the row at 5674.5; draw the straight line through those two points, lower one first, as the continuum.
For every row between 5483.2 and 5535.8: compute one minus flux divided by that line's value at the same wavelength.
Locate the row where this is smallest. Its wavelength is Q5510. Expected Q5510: 5534.5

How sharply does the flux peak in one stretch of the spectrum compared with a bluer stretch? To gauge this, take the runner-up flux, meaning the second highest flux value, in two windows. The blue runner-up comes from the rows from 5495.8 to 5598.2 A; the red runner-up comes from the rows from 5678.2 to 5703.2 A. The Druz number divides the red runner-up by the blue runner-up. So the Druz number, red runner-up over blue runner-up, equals 0.93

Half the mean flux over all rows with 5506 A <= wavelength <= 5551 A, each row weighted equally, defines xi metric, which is 1.339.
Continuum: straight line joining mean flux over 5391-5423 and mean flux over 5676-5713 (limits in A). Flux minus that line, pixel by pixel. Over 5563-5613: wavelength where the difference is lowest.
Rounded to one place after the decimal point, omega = 5589.5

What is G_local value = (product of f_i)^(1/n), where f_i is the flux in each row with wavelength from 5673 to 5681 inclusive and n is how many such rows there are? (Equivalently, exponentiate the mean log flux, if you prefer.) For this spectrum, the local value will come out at 2.68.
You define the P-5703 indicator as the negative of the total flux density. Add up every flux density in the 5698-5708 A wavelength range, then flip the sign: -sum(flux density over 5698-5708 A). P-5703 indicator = -10.1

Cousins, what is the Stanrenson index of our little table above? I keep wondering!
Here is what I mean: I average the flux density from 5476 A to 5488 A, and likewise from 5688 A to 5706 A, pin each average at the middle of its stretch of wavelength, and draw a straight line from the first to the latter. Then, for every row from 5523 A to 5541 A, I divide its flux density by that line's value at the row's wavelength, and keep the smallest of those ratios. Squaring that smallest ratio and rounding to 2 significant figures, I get 0.96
